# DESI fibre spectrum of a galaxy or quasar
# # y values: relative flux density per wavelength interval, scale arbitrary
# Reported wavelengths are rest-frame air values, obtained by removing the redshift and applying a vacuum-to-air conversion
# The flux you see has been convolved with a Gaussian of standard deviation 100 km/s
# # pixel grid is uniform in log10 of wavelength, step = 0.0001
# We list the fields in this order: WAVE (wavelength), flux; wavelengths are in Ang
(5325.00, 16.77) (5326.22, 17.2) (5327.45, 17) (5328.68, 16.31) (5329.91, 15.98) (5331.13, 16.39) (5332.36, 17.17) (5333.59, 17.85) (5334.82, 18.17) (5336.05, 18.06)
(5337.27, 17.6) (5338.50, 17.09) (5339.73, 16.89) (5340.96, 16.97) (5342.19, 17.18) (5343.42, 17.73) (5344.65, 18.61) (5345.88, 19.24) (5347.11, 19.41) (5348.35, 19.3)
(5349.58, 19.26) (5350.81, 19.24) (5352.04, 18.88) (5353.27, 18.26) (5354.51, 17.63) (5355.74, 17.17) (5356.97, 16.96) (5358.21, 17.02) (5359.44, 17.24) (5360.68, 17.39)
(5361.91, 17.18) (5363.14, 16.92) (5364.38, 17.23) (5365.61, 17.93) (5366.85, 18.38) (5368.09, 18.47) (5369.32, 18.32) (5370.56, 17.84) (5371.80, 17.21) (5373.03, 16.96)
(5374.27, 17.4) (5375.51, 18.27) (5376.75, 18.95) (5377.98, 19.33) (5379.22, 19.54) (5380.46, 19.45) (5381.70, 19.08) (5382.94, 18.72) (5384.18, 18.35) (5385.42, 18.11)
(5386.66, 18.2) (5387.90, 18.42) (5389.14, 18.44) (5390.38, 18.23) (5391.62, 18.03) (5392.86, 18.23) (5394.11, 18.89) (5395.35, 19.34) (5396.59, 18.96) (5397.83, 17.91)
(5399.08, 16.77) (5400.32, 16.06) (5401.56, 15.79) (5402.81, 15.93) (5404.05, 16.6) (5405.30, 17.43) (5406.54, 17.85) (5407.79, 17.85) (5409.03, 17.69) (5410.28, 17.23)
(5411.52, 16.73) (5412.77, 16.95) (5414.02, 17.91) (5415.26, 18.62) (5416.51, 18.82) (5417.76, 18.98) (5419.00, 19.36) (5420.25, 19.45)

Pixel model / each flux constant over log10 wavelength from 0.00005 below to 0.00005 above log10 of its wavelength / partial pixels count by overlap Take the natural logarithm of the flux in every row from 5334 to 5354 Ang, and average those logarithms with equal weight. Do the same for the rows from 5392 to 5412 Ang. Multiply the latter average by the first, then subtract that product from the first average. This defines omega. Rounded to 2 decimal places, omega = -5.39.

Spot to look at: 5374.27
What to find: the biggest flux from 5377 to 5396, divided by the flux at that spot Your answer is 1.12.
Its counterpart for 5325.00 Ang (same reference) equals 1.17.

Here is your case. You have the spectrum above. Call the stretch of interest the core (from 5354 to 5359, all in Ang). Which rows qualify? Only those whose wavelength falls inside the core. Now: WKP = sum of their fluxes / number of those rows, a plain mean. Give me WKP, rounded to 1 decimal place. 17.2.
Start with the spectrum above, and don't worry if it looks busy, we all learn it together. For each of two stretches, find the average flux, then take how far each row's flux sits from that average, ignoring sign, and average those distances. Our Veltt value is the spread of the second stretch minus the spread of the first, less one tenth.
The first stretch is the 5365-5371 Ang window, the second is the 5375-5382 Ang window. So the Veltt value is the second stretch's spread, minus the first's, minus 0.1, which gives -0.01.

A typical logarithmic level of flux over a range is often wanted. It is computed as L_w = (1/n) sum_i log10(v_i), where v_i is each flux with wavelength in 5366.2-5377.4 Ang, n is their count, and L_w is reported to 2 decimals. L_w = 1.25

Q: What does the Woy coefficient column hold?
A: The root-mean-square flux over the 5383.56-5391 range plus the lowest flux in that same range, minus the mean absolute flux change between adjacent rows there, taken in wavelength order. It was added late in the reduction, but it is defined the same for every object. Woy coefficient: 36.2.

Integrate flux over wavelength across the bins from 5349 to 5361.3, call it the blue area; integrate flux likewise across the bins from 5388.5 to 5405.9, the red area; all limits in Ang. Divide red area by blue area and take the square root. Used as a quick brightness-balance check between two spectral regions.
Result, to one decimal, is 1.2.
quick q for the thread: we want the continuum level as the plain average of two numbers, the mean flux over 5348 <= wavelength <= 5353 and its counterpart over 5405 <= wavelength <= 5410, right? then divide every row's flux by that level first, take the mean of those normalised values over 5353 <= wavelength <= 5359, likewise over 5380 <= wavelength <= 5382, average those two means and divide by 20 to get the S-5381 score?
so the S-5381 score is 0.0497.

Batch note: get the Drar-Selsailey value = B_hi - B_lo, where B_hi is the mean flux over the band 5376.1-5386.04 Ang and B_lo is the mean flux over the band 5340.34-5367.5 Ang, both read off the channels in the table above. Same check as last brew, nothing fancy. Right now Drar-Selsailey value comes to 1.0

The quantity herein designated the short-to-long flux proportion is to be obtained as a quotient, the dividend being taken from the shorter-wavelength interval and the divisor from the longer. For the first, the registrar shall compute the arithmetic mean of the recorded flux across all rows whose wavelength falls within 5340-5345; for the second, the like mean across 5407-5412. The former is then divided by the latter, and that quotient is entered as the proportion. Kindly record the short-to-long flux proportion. 1.01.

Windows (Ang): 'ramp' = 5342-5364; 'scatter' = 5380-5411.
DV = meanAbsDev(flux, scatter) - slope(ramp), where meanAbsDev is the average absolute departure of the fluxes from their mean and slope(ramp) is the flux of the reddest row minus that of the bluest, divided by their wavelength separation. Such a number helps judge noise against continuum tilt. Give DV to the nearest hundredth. 0.80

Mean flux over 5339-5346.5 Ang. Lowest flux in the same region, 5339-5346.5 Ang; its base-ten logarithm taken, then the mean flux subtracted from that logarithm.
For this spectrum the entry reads -16.5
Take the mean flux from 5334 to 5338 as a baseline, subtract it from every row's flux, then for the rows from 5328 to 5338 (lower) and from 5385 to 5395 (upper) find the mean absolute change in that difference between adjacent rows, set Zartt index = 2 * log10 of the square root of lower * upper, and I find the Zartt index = -1.0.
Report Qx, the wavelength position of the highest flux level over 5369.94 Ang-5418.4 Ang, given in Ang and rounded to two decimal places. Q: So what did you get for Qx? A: 5379.22 Ang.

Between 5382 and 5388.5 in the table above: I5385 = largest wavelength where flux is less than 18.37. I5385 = 5386.66 Ang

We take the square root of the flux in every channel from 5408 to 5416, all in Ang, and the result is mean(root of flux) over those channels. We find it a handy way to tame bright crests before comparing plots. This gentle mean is 4.19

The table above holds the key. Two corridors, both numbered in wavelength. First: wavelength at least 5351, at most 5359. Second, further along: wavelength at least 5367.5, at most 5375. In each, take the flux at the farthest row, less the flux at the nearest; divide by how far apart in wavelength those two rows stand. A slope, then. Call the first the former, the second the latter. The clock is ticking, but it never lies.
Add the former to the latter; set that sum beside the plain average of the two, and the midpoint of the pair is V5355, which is -0.36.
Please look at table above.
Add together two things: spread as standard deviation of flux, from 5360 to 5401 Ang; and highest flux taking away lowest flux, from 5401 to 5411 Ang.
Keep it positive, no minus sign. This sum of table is 2.9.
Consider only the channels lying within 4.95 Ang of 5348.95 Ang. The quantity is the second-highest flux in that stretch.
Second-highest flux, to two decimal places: 19.30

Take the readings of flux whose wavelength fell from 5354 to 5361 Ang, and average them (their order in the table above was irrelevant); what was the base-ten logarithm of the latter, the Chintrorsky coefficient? 1.236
